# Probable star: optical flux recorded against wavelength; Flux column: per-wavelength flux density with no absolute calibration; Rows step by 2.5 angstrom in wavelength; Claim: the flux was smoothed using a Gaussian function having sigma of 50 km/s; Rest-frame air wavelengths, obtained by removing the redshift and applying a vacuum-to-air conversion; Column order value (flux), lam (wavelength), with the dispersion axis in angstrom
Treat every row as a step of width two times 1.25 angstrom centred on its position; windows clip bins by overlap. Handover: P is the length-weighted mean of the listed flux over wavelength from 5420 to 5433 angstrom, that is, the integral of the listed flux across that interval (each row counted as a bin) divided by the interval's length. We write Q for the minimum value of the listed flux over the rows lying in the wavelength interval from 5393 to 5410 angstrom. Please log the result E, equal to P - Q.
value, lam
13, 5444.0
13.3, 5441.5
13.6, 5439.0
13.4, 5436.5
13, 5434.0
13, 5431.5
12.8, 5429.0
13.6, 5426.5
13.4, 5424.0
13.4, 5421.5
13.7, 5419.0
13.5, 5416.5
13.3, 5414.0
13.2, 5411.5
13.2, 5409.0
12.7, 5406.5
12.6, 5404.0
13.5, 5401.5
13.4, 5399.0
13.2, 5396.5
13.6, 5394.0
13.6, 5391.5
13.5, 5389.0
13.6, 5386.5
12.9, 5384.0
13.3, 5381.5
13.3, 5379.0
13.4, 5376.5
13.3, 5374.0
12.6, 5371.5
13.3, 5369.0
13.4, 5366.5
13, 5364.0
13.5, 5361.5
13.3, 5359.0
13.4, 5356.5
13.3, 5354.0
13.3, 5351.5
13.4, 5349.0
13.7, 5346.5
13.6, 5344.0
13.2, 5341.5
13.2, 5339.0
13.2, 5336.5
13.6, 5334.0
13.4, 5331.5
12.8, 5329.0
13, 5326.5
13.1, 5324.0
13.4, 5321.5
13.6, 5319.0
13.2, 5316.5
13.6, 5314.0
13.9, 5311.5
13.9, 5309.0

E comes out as 0.6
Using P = 13.2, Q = 12.6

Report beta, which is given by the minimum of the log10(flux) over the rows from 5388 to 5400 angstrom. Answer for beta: 1.12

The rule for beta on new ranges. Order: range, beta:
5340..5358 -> 1.12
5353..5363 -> 1.12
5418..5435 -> 1.11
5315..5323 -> 1.12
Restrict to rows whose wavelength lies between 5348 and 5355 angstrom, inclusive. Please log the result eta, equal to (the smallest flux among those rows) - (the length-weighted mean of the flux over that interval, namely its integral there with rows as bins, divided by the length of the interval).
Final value 0.0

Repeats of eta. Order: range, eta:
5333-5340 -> -0.1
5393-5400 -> -0.2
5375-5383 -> 0.0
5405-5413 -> -0.3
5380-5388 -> -0.4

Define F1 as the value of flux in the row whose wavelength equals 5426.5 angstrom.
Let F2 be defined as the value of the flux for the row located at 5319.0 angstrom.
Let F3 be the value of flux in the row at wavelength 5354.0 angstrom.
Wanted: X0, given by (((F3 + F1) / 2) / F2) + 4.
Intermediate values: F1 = 13.6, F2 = 13.6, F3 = 13.3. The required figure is 4.99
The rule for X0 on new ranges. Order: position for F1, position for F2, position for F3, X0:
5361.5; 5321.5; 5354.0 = 5.00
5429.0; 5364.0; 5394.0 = 5.02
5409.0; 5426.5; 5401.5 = 4.98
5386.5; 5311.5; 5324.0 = 4.96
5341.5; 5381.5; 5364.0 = 4.98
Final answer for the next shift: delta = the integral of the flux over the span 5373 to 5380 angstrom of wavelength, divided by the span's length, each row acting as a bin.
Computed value 13.34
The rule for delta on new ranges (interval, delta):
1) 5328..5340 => 13.25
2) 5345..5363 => 13.41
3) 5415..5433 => 13.34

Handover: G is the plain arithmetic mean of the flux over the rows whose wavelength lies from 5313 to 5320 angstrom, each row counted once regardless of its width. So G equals 13.5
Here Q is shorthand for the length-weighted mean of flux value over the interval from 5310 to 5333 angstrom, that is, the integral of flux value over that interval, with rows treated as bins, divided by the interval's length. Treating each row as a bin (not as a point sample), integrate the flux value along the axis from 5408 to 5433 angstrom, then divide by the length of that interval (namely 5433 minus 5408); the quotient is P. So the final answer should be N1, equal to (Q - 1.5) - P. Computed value -1.47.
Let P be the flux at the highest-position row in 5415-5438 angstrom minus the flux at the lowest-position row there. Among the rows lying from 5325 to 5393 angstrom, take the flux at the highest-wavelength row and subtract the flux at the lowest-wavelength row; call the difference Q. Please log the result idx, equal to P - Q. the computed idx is -0.70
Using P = -0.1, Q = 0.6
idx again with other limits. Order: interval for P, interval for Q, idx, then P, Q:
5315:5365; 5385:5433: 0.40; -0.2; -0.6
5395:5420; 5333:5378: 0.70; 0.5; -0.2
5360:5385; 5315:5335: -1.00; -0.6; 0.4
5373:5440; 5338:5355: 0.20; 0.3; 0.1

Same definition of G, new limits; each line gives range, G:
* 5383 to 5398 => 13.4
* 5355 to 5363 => 13.4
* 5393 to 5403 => 13.4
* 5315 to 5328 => 13.3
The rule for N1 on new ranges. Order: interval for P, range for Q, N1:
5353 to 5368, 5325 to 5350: -1.51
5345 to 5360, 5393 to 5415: -1.72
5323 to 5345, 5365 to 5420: -1.46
